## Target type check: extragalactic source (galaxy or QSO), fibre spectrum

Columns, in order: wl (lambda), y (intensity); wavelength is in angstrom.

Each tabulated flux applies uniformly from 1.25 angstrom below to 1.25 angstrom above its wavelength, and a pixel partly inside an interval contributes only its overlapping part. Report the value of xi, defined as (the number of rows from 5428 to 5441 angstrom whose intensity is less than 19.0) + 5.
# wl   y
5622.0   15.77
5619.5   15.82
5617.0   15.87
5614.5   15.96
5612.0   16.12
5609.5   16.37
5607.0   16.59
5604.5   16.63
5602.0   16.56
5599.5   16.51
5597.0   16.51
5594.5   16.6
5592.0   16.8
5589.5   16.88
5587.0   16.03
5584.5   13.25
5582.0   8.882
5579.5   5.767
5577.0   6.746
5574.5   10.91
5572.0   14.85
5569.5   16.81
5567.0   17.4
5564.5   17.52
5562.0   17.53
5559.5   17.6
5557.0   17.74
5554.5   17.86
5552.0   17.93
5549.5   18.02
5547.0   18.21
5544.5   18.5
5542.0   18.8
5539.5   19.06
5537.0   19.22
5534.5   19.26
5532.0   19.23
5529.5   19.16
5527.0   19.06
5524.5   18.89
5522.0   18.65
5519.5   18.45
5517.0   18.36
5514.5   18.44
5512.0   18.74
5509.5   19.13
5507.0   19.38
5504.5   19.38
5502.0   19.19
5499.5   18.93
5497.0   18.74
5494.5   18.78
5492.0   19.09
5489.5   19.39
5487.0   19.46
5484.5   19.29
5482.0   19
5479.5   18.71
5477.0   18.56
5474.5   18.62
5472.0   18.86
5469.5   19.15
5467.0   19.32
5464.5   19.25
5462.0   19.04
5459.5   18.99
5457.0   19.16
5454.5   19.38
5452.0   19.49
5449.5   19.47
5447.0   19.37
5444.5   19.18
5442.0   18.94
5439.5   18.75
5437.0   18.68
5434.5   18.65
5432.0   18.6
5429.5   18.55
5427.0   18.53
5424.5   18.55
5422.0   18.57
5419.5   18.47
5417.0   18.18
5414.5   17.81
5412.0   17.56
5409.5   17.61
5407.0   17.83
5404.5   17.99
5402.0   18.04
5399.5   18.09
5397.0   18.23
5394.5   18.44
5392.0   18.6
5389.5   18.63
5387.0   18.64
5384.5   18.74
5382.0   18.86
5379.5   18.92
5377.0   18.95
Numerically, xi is 10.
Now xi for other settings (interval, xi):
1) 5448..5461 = 6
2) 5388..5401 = 10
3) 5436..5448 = 8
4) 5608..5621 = 10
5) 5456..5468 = 6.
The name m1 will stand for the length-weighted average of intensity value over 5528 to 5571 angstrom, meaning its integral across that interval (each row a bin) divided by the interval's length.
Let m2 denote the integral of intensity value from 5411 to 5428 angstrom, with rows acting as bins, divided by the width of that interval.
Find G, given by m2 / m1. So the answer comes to 1.00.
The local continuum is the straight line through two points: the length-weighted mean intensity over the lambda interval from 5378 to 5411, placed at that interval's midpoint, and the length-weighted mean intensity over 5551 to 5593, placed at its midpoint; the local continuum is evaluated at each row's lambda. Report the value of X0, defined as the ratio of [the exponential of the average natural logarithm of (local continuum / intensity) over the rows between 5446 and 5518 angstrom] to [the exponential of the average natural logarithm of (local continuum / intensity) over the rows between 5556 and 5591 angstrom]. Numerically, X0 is 0.79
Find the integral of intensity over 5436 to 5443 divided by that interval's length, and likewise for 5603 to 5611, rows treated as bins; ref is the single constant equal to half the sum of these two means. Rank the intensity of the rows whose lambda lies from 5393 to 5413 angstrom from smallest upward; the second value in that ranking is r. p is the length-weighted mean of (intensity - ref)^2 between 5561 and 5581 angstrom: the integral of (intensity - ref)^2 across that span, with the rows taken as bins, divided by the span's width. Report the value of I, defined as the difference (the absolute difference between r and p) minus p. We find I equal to -17.6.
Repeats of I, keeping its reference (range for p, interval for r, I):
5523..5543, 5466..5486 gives 14.5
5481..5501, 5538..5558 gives 13.6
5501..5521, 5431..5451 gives 15.3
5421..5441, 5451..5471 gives 17.2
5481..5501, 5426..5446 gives 14.3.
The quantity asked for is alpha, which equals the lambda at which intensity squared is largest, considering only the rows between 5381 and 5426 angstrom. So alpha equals 5382.0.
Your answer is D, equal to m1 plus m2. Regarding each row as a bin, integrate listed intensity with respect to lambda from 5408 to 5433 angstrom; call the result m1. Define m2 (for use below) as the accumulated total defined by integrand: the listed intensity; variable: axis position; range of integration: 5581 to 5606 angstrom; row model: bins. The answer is 844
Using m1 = 456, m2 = 389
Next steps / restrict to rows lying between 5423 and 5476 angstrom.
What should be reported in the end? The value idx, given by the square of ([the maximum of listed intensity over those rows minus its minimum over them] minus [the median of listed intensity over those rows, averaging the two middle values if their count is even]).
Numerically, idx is 325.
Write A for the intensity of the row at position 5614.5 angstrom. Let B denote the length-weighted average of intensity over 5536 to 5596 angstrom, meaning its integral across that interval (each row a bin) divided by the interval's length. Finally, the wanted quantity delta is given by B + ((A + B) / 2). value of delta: 32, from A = 15.96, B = 15.8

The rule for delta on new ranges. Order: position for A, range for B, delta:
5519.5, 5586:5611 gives 34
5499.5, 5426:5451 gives 38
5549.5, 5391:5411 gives 36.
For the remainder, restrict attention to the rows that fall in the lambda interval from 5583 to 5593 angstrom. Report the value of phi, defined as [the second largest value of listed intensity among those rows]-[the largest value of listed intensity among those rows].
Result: -0.08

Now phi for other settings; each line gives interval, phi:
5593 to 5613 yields -0.03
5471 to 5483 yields -0.14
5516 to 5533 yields -0.07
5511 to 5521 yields -0.29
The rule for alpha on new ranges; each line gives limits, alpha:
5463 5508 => 5487.0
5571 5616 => 5589.5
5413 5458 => 5452.0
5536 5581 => 5537.0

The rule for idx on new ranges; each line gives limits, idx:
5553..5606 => 20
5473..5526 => 316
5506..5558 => 292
